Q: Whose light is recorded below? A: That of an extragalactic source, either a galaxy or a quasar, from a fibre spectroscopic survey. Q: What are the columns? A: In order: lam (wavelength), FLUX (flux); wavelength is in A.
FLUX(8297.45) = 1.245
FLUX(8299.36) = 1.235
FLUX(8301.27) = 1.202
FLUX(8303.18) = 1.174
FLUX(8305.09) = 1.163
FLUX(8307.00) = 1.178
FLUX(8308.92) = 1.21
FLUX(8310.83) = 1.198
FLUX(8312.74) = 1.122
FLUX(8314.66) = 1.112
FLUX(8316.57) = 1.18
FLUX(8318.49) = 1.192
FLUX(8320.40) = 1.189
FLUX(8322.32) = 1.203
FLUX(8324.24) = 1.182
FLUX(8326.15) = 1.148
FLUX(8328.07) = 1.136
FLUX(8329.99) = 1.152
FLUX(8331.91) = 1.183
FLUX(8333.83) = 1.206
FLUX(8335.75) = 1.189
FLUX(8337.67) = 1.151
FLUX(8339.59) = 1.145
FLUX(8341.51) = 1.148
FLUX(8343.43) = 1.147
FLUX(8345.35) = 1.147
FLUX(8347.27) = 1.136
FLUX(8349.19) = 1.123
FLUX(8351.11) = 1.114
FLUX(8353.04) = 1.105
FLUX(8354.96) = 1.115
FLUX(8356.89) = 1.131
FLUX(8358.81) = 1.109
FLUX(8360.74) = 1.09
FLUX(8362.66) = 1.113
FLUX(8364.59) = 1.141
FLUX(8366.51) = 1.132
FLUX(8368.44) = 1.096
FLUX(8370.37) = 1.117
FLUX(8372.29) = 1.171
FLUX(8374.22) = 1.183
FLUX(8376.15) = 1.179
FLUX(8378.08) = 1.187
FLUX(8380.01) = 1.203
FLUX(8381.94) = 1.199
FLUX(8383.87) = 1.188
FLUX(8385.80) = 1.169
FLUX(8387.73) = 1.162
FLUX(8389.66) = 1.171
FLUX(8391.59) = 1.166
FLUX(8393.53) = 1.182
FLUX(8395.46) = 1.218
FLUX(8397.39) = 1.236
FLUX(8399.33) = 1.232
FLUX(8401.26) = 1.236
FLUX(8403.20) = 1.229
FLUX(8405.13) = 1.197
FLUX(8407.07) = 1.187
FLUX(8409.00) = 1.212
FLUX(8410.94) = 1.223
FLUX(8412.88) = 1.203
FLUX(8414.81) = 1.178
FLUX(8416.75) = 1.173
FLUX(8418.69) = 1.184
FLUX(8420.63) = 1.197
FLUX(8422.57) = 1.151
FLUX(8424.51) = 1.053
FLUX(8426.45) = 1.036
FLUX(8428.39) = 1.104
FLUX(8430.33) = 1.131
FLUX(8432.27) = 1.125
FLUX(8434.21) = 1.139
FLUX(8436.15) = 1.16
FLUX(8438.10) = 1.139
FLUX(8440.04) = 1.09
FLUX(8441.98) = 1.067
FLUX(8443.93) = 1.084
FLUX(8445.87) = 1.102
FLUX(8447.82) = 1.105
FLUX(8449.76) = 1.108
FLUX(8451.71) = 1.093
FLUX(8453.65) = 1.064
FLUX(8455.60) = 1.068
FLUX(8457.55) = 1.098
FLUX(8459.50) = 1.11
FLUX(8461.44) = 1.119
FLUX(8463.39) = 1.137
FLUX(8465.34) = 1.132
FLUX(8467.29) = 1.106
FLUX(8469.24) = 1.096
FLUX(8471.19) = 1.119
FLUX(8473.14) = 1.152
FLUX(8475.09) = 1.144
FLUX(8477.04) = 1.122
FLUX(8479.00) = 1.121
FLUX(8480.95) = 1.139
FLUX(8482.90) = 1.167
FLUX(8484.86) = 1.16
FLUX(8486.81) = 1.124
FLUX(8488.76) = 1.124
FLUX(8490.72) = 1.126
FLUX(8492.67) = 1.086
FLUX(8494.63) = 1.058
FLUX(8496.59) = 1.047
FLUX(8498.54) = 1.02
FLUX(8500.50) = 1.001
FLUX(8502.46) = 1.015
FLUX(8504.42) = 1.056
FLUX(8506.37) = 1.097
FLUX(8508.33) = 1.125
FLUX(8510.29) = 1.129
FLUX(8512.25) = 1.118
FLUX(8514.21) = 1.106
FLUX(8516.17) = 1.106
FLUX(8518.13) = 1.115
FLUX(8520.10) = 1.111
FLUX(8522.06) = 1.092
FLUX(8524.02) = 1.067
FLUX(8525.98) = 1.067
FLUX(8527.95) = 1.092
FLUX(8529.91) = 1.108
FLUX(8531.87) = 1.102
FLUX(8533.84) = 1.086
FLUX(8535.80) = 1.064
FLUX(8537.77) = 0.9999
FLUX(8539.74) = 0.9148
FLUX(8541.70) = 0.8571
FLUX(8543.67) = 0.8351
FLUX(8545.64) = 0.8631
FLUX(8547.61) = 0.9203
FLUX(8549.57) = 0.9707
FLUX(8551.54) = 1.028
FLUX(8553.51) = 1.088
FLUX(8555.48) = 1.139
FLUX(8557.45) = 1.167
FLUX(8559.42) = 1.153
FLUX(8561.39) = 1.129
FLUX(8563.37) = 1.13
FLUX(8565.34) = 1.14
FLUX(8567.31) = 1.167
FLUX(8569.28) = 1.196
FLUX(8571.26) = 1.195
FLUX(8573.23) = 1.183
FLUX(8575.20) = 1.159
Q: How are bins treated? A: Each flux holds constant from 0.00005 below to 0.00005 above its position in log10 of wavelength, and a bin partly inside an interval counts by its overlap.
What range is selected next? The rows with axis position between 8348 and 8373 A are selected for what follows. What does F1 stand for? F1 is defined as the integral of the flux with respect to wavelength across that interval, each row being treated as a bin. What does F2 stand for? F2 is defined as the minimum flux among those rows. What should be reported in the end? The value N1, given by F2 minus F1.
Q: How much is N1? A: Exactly -27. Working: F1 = 28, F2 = 1.09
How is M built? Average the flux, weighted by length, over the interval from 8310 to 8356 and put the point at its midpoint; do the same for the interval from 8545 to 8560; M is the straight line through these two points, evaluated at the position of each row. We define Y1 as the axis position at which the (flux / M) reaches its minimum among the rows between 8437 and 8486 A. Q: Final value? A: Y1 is 8441.98 A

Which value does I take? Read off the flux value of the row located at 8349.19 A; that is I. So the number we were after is 1.123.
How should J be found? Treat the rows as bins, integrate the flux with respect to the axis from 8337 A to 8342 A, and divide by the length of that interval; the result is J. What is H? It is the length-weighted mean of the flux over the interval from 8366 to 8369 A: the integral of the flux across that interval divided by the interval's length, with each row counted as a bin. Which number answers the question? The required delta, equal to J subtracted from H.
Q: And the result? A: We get -0.035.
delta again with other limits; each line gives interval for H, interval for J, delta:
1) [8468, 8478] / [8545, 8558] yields 0.101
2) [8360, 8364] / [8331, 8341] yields -0.067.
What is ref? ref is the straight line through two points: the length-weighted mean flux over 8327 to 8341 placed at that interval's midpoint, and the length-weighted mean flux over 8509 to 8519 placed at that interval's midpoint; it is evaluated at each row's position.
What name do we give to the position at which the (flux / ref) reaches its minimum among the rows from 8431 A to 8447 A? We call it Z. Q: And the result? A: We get 8441.98 A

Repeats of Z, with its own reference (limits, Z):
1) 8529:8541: 8539.74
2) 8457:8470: 8457.55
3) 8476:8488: 8479.00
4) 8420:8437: 8426.45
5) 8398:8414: 8407.07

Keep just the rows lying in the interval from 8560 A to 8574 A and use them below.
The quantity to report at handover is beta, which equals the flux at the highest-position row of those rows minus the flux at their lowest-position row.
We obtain 0.05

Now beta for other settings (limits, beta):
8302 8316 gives -0.06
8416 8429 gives -0.07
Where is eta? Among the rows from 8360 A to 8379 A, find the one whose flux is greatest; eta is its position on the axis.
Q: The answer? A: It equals 8378.08 A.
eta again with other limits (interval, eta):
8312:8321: 8318.49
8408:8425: 8410.94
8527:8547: 8529.91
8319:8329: 8322.32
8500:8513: 8510.29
